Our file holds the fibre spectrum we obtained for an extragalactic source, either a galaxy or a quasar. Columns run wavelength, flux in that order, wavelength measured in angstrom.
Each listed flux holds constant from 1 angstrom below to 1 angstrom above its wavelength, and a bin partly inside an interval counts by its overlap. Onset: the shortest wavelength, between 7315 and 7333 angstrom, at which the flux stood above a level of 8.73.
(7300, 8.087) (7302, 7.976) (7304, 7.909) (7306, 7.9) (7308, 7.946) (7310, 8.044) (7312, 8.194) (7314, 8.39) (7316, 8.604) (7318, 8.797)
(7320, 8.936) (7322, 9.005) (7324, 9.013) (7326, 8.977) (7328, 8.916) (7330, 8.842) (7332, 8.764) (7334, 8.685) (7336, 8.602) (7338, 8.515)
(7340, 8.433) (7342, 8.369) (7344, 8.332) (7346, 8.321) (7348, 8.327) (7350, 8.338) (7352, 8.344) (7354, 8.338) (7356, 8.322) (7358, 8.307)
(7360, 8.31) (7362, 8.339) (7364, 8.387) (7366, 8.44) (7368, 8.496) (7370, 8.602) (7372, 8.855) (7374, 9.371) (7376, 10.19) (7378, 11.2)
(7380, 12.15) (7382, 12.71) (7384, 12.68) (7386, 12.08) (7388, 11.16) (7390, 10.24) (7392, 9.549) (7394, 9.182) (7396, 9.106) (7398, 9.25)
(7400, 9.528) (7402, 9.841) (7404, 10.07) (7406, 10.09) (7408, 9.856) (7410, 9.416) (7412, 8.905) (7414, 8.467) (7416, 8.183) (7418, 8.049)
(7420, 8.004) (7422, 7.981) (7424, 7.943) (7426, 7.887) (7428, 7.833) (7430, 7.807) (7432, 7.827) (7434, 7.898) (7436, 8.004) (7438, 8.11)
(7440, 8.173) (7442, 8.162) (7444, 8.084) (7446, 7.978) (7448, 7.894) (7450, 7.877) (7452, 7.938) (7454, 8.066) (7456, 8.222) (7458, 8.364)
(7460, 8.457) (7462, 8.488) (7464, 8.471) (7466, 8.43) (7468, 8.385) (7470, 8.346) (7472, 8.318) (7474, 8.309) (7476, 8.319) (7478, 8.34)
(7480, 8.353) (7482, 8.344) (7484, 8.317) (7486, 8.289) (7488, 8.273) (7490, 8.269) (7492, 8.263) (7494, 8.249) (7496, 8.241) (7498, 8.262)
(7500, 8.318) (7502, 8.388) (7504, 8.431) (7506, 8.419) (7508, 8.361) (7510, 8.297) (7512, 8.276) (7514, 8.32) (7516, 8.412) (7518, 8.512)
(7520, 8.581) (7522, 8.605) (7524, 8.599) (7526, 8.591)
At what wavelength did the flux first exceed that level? 7318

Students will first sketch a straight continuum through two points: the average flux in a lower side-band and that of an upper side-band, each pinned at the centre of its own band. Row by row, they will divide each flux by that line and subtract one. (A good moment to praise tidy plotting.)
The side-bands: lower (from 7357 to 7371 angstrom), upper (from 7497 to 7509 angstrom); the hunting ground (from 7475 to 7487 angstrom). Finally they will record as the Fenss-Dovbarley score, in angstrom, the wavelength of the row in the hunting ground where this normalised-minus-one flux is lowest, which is 7486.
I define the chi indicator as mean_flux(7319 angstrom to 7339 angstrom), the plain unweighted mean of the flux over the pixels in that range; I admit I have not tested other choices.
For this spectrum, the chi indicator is 8.83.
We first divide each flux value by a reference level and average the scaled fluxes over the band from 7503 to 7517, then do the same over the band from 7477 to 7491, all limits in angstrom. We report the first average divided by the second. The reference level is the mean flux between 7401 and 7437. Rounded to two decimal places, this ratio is 1.01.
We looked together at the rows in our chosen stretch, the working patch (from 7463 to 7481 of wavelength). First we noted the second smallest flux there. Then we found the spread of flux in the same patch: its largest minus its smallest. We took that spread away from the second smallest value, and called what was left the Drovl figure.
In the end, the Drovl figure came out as 8.2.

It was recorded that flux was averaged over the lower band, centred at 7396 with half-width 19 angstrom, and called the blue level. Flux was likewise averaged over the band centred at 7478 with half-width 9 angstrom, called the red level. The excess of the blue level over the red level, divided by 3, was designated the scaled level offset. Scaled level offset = 0.65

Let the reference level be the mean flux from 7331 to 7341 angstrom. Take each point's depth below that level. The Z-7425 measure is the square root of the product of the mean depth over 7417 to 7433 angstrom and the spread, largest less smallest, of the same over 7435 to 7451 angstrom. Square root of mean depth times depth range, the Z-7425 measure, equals 0.45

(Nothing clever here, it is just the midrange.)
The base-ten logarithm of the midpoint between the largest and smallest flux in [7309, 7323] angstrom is 0.931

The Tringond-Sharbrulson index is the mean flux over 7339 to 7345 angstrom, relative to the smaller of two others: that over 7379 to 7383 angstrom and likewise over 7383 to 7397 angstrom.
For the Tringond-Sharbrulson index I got 0.79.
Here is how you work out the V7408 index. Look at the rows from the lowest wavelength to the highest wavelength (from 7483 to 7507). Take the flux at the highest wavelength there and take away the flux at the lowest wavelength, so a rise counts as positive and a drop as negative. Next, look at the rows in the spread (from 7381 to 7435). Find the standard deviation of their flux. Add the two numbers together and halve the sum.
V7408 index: 0.8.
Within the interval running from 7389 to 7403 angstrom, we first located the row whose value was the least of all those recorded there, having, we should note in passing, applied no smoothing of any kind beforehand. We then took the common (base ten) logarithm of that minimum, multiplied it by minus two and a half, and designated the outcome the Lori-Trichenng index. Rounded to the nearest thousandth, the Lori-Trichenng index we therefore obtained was -2.398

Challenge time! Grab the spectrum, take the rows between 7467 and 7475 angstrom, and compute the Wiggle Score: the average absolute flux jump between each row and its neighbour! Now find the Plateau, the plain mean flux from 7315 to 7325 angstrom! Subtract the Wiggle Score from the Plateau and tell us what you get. 8.85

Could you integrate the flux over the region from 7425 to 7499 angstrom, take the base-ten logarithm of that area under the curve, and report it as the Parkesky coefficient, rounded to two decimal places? 2.78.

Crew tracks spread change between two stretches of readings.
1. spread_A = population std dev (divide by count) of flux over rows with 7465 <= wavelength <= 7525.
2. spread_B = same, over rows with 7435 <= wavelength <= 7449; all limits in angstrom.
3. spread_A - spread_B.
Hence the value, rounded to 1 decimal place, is 0.0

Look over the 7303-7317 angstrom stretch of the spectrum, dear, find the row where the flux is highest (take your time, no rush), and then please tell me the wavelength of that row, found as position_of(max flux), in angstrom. 7316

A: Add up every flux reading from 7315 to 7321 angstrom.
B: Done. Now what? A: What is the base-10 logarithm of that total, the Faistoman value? 1.42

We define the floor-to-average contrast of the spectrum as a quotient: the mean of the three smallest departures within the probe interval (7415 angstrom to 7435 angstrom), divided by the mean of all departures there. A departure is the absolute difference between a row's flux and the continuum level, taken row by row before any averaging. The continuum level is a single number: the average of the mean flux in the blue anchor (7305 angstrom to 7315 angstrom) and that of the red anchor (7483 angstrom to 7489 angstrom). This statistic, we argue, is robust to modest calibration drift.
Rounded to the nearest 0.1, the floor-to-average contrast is 0.5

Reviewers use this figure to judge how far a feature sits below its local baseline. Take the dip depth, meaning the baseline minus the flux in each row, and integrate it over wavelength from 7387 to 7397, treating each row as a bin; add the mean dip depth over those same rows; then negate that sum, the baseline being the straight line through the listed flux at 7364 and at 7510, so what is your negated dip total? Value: 16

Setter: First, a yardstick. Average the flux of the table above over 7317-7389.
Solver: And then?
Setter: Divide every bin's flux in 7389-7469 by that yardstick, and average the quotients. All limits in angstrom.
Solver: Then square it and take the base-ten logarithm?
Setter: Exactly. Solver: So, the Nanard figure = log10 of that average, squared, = -0.064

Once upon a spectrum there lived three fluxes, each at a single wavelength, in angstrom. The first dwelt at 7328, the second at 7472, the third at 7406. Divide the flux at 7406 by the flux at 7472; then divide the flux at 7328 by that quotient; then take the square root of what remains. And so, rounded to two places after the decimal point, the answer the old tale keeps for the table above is 2.71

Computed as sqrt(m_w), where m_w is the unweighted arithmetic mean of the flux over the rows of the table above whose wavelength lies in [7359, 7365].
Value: 2.89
